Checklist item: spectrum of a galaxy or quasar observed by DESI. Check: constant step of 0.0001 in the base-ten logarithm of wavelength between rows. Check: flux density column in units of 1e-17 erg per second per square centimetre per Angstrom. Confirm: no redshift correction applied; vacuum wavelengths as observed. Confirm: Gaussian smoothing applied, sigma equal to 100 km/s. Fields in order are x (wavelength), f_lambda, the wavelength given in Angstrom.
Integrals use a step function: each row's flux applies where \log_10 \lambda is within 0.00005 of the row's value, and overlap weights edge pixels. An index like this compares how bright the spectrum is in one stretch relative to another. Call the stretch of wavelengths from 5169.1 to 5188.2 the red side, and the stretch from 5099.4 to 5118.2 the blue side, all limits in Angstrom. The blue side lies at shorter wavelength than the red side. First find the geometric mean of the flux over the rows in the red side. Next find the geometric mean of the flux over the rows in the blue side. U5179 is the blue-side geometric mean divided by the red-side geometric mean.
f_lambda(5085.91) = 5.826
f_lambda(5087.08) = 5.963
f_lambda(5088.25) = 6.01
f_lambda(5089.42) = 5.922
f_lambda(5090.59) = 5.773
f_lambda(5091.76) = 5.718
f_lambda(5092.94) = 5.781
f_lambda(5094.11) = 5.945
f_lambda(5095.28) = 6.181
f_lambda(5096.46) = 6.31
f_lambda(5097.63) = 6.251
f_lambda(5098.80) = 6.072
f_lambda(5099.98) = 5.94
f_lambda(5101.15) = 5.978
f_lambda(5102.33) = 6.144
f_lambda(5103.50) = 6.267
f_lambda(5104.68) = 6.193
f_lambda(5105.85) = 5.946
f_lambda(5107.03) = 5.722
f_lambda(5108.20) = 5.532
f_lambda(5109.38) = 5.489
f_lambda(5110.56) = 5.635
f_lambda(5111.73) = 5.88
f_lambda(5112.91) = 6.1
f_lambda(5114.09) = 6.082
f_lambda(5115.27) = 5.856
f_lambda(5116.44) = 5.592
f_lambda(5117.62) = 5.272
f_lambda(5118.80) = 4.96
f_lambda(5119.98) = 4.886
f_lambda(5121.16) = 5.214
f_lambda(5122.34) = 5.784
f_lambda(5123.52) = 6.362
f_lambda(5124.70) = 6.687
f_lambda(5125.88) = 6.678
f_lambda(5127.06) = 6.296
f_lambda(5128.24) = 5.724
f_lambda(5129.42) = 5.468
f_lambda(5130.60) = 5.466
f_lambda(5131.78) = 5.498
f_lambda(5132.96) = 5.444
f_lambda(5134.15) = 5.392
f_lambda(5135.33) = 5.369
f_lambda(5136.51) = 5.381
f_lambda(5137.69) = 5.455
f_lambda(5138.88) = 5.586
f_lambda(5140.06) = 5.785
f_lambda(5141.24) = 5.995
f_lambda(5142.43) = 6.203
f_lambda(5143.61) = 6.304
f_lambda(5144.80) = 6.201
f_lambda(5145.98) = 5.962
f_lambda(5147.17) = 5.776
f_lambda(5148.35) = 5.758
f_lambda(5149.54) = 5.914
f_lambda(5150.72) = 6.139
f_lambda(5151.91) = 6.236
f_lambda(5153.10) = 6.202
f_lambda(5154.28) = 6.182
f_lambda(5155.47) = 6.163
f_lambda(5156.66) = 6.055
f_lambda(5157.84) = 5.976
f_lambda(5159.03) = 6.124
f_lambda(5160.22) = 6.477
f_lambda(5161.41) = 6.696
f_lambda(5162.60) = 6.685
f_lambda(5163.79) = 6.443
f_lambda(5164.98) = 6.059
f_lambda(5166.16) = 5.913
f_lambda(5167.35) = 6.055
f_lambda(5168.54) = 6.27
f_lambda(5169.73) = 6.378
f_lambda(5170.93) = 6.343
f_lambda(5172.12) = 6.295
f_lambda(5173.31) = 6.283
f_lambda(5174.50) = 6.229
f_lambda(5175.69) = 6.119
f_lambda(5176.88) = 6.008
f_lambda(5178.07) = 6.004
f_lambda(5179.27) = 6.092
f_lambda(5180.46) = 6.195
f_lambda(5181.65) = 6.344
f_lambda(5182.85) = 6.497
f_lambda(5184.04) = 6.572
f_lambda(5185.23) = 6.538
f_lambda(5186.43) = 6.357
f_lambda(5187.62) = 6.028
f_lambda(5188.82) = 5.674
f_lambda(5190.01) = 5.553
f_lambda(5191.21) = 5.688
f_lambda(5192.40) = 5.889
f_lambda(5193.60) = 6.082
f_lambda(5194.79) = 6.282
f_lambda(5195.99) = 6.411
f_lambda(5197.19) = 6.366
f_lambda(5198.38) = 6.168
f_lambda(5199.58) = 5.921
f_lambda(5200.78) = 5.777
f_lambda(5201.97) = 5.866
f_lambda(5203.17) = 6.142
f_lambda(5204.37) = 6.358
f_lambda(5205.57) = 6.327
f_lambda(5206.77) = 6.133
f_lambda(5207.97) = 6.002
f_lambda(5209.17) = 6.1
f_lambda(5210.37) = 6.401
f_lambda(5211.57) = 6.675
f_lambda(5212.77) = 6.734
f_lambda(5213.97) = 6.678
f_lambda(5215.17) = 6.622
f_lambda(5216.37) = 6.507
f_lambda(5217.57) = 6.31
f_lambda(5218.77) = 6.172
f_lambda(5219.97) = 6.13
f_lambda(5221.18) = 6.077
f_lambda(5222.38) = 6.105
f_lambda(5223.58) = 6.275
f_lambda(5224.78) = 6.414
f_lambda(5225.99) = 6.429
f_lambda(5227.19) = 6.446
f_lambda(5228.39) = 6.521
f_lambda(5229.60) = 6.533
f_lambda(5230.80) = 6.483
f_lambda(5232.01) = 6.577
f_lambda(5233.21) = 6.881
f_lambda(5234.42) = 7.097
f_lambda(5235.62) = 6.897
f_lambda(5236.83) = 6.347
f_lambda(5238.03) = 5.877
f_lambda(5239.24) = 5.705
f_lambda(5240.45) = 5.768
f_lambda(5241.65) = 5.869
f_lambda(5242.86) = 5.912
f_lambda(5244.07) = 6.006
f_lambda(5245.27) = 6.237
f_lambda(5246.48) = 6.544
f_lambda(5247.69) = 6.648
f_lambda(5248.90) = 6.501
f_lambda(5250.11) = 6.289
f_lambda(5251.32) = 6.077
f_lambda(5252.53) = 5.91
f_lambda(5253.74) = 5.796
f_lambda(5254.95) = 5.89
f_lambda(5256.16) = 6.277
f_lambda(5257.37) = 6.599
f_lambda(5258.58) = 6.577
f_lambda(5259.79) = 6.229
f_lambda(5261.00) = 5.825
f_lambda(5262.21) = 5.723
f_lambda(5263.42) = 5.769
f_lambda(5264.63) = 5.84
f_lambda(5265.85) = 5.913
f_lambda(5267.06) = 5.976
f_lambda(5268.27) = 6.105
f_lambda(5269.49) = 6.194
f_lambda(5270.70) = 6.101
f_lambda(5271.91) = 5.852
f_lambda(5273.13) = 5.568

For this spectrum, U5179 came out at 0.93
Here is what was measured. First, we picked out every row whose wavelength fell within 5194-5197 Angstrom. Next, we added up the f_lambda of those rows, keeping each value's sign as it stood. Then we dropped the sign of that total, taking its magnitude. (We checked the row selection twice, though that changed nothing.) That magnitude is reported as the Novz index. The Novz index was 12.7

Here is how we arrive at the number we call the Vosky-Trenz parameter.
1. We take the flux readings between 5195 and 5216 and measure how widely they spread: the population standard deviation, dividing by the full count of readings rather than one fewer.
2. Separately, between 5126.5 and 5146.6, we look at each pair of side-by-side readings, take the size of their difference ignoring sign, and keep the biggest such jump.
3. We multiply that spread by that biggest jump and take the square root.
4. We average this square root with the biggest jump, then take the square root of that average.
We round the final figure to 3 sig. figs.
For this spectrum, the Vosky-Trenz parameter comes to 0.699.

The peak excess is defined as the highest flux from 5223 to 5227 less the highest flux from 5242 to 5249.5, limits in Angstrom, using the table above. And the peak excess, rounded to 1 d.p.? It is -0.2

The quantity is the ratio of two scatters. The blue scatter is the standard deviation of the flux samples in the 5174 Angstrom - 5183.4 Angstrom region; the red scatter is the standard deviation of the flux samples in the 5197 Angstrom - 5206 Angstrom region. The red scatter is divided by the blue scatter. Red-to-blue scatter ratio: 1.4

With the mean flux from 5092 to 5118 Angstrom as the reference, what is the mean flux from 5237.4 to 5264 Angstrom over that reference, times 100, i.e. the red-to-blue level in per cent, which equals 103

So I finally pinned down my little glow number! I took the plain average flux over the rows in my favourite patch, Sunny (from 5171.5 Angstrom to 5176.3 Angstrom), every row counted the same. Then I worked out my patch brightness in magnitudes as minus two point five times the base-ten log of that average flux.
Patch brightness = -1.99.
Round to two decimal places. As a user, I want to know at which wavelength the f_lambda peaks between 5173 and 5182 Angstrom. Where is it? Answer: 5181.65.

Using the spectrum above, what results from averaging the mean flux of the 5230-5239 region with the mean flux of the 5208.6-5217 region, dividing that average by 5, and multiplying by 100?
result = 131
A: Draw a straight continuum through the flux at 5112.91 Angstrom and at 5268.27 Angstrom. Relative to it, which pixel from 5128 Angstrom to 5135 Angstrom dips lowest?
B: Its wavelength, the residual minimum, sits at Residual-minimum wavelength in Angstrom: 5134.15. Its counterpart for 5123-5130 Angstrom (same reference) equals 5129.42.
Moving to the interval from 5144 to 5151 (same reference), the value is 5148.35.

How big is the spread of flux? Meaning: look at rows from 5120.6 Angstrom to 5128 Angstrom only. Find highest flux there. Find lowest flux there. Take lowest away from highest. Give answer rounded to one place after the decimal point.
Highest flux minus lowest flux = 1.5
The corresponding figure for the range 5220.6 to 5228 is 0.4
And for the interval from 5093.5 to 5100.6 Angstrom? 0.4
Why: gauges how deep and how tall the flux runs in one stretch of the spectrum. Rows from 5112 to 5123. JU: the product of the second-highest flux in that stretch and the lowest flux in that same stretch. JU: 30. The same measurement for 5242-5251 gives 39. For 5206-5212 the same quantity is 38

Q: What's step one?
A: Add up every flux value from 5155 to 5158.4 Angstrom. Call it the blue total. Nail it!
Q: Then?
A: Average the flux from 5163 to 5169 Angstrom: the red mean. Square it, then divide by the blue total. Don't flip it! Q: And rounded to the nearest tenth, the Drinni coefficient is 2.1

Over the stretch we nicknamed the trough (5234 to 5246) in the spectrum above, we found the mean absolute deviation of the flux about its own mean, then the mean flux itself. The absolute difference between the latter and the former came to 5.8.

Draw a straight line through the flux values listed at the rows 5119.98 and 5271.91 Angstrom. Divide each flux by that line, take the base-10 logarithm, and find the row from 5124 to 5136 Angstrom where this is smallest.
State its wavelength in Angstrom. 5135.33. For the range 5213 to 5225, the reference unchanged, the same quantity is 5221.18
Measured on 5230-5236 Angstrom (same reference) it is 5230.80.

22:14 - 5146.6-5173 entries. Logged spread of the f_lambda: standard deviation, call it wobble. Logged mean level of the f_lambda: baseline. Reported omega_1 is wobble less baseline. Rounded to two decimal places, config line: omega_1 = -5.94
